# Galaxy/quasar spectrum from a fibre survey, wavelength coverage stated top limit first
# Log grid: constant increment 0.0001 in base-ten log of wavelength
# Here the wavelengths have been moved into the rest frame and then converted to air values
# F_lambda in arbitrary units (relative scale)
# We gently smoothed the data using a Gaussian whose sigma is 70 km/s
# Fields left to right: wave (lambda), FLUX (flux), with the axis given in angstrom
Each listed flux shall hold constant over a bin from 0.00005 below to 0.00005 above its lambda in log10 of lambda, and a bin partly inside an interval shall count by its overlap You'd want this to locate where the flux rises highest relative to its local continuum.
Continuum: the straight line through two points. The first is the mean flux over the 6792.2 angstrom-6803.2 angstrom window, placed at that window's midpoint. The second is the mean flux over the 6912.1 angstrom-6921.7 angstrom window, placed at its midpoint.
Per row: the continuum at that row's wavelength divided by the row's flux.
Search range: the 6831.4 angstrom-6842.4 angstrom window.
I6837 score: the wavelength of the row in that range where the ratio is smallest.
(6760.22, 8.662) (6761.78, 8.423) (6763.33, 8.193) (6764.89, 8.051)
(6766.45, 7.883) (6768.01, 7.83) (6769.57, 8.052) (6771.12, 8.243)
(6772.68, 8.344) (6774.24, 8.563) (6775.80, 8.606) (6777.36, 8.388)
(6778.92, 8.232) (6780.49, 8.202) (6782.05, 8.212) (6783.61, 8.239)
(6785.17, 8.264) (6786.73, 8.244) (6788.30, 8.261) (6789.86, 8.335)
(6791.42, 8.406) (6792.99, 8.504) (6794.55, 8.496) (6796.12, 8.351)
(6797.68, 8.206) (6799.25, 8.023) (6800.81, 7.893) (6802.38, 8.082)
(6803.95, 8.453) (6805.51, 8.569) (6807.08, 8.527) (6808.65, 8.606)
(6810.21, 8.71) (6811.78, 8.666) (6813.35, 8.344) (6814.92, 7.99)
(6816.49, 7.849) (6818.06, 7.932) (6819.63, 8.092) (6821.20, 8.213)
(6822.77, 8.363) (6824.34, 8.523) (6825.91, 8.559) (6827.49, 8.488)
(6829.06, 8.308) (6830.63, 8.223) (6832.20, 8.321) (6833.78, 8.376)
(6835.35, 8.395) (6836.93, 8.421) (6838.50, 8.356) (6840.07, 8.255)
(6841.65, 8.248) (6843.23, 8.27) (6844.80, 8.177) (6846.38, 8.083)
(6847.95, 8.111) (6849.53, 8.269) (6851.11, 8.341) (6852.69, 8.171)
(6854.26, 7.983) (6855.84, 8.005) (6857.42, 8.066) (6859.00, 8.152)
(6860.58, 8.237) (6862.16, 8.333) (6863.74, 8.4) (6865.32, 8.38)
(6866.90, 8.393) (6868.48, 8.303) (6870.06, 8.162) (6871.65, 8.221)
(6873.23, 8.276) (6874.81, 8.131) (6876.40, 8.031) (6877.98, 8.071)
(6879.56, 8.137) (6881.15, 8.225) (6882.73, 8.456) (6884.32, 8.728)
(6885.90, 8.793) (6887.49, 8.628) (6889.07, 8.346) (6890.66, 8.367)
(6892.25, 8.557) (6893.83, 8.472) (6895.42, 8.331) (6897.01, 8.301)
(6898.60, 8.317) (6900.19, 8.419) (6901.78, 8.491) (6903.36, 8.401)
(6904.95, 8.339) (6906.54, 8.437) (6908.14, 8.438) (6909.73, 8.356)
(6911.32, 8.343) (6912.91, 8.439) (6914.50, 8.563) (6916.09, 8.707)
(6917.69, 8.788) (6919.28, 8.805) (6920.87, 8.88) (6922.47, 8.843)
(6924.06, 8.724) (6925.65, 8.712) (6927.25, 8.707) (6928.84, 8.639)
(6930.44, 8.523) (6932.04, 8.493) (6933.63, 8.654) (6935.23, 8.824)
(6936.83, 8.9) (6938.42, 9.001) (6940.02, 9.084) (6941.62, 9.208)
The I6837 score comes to 6836.93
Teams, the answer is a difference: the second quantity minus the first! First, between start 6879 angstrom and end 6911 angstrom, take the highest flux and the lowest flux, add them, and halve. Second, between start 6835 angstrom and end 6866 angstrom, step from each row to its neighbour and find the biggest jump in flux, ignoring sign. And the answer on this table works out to -8.28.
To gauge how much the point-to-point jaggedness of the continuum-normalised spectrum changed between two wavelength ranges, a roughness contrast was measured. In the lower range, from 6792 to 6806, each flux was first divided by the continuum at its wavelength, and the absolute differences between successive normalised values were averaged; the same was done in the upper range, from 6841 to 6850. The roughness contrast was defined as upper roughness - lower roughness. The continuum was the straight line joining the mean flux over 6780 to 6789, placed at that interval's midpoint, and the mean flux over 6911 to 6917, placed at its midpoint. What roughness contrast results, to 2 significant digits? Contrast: -0.010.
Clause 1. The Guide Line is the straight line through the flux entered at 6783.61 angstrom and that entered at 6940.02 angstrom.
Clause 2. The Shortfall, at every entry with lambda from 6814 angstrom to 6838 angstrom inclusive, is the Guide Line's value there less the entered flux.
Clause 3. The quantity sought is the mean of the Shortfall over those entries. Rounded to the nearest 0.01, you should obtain 0.20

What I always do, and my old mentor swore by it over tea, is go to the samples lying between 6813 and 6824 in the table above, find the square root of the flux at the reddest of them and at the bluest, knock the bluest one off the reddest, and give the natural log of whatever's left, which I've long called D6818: -5.7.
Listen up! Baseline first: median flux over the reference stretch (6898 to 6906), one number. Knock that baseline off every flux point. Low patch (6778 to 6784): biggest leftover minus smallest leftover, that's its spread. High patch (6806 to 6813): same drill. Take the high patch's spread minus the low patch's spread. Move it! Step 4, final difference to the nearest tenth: 0.1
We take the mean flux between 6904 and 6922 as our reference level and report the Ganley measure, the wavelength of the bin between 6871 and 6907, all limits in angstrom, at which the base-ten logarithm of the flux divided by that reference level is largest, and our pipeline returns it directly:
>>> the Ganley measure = 6885.90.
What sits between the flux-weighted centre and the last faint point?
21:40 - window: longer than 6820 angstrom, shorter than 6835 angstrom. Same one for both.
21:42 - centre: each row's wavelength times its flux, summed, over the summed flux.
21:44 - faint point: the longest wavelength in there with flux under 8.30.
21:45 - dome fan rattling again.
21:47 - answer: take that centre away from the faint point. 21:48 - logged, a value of 3.2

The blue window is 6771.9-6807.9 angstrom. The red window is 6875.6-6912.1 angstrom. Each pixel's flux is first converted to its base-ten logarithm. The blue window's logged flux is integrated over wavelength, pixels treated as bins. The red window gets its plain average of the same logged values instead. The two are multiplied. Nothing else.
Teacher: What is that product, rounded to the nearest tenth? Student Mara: 30.6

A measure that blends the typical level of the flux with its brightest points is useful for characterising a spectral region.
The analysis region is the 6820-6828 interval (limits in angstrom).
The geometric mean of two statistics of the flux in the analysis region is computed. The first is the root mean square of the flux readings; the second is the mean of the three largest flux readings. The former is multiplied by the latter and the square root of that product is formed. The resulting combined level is 8.48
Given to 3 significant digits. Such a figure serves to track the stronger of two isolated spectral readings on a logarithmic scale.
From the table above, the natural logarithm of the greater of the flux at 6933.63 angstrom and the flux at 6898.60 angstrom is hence 2.16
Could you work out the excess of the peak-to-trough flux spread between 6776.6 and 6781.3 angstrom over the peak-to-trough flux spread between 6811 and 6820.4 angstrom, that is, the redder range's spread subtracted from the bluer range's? -0.63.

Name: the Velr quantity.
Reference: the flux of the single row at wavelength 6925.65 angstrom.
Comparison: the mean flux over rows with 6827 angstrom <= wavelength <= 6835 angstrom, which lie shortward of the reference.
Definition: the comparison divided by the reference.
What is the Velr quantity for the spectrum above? 0.96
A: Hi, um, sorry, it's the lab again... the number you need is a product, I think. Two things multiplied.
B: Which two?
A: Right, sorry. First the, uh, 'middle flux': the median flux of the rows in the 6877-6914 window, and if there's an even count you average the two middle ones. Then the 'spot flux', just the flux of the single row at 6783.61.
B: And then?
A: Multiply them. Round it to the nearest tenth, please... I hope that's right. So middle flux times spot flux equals 69.2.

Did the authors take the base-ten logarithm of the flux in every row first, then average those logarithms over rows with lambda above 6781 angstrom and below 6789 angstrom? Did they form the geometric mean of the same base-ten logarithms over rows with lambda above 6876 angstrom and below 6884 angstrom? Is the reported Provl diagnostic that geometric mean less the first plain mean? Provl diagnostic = -0.003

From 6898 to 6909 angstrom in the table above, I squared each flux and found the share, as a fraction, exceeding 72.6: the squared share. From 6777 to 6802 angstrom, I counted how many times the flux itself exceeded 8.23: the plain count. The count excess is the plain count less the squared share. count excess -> 11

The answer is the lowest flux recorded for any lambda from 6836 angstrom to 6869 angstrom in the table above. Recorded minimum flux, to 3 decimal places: 7.983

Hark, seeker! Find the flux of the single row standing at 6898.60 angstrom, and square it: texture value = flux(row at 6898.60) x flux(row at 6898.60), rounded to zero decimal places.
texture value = 69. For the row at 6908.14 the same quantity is 71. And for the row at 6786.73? 68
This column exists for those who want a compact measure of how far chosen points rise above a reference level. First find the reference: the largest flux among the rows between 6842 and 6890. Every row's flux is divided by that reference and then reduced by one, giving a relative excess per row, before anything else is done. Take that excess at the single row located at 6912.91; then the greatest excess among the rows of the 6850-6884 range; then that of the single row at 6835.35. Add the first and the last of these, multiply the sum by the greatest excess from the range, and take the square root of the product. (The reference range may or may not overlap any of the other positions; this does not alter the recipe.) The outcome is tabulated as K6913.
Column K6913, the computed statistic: 0.057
